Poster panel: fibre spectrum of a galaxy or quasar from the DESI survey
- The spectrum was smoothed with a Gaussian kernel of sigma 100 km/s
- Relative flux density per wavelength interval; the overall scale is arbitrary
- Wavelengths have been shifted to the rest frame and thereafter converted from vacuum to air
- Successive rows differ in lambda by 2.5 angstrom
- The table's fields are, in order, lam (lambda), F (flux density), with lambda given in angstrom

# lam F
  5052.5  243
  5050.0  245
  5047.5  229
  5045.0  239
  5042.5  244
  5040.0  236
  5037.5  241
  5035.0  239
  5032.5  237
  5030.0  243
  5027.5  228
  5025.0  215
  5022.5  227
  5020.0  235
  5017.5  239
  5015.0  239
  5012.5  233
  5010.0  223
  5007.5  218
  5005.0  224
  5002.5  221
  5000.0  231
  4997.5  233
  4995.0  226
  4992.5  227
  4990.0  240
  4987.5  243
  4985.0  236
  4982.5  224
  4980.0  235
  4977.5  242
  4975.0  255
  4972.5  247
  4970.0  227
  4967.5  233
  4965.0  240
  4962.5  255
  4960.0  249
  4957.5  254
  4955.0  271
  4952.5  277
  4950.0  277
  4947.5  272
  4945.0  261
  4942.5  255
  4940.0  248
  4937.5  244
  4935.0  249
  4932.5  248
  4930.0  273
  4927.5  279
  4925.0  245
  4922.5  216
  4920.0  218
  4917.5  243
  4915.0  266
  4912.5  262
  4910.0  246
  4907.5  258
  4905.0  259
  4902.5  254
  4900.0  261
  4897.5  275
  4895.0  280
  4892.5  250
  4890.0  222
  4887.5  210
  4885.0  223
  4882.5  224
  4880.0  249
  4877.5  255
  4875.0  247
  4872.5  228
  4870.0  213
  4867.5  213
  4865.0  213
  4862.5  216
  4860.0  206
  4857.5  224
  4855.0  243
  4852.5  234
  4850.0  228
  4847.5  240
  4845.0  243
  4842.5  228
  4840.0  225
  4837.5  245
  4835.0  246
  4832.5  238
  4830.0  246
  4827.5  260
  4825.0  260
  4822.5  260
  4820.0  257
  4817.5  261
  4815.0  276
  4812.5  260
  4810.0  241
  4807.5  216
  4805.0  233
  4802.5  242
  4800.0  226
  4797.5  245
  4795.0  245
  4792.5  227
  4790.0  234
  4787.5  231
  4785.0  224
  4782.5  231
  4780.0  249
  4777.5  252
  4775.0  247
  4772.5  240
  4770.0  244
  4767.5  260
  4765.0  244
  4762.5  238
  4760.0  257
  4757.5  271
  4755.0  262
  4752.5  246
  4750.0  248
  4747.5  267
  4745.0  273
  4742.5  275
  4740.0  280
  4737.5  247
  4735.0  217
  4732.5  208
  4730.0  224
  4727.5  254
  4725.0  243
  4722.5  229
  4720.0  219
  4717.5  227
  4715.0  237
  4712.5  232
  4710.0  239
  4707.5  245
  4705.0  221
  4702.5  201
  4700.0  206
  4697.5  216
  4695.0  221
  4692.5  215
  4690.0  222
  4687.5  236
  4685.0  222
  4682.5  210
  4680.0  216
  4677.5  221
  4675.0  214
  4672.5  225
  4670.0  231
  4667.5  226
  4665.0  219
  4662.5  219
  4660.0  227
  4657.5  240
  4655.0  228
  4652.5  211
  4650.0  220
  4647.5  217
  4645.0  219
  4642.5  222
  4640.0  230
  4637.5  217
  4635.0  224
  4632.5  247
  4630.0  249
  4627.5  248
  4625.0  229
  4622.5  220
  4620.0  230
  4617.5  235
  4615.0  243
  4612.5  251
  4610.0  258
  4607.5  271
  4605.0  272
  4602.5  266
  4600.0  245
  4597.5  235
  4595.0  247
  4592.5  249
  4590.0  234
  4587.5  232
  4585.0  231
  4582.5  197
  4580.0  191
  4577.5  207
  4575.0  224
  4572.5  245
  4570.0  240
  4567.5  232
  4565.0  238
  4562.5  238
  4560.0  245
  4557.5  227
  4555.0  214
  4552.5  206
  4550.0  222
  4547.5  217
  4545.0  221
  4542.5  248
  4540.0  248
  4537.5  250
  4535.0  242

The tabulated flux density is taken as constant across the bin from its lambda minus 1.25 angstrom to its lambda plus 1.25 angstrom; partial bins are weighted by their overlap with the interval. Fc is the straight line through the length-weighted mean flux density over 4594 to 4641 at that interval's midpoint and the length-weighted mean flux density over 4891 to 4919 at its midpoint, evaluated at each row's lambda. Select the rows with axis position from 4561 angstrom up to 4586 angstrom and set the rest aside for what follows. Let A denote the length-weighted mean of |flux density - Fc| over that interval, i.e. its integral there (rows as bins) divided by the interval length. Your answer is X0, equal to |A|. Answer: 17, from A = 17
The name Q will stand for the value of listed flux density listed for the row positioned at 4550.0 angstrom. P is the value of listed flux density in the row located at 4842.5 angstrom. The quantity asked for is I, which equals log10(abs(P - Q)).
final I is 0.78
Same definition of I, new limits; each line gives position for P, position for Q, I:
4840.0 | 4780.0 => 1.38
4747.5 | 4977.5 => 1.40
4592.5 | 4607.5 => 1.34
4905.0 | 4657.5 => 1.28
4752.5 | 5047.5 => 1.23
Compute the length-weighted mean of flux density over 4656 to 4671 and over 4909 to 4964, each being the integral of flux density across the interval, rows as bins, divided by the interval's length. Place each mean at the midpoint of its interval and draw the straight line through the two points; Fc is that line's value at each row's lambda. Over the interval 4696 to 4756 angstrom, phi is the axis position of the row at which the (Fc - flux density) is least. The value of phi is 4740.0 angstrom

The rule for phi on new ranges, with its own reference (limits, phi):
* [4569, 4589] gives 4572.5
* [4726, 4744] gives 4740.0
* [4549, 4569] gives 4560.0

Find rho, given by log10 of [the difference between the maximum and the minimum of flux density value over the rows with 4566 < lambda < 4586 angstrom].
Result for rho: 1.73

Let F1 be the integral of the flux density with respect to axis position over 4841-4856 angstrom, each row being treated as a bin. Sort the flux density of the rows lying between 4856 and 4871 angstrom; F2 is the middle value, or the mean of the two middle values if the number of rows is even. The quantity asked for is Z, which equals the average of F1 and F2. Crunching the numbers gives 1874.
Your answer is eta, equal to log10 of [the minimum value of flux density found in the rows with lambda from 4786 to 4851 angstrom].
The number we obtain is 2.33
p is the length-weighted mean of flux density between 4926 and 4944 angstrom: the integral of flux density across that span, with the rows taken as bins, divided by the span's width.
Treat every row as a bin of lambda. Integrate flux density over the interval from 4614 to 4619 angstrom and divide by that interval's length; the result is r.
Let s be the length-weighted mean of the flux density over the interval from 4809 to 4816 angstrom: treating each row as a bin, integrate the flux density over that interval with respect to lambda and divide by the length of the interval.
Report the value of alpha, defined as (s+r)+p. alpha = 754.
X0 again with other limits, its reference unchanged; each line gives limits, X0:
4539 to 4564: 15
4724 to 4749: 21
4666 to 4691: 24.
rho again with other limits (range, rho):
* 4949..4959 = 1.36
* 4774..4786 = 1.45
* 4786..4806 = 1.28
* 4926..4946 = 1.54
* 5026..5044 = 1.20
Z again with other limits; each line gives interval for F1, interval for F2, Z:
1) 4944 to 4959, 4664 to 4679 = 2125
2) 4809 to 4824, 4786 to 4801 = 2062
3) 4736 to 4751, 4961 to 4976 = 2105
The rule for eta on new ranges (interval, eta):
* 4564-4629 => 2.28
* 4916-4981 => 2.33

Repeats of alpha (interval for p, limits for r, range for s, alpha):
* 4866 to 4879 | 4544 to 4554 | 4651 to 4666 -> 672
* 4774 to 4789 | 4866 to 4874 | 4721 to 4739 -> 690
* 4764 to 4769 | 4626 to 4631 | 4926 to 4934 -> 765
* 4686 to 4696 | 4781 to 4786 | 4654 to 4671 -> 679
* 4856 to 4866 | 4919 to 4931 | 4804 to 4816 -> 707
